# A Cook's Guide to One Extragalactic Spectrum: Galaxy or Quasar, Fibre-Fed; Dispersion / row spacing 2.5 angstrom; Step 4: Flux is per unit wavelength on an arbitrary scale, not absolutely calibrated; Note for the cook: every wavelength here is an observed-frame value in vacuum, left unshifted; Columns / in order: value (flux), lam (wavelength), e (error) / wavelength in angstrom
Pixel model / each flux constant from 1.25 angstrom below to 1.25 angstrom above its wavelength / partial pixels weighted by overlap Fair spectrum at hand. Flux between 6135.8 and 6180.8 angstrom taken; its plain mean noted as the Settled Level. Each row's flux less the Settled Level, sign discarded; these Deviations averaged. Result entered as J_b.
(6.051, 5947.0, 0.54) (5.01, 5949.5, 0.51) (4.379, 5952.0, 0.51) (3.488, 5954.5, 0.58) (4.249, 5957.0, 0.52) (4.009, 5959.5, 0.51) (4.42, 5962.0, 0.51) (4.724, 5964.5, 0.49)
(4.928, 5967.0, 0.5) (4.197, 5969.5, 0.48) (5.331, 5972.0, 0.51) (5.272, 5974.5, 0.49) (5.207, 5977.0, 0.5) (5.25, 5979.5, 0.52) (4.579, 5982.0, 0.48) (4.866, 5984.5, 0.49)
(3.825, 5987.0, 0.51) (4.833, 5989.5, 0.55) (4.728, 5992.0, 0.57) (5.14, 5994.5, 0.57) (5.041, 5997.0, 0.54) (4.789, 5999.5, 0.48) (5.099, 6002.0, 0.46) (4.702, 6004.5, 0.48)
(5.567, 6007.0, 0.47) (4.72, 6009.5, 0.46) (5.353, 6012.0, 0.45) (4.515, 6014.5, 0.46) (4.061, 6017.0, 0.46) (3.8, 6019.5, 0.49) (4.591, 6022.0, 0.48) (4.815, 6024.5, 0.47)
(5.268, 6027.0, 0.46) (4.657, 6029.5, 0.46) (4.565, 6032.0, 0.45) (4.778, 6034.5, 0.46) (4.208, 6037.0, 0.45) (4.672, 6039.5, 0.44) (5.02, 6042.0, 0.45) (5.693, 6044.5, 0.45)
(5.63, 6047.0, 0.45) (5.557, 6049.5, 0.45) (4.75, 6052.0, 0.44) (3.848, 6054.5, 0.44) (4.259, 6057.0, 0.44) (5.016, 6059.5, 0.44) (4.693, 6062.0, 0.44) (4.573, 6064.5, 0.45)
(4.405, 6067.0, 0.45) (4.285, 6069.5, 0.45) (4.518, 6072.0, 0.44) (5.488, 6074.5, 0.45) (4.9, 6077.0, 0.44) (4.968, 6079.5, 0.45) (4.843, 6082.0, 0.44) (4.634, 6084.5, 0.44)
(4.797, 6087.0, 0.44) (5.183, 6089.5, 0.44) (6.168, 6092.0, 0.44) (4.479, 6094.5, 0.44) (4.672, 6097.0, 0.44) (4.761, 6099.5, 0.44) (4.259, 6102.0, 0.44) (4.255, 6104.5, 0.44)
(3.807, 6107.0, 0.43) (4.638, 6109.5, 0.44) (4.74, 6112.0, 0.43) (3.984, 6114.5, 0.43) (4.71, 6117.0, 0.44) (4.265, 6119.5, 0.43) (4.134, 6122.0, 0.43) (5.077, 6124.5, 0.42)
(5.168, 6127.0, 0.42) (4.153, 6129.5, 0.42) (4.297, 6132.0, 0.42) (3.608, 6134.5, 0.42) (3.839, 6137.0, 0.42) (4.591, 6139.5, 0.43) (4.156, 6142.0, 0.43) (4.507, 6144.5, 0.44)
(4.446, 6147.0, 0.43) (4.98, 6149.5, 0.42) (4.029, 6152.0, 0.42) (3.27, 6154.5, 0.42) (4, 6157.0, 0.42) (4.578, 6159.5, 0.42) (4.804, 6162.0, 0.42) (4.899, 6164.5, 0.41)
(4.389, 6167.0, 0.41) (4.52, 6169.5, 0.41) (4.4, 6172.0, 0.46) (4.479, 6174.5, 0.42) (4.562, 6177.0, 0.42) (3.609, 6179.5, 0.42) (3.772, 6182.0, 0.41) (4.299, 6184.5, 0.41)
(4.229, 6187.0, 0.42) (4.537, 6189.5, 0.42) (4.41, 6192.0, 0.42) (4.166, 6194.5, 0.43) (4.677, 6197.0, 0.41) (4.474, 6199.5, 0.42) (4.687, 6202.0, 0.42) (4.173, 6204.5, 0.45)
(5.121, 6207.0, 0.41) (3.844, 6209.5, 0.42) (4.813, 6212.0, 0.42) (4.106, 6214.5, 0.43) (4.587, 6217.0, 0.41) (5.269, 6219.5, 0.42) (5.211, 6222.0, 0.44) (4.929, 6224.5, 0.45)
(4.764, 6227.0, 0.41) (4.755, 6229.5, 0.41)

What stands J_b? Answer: 0.346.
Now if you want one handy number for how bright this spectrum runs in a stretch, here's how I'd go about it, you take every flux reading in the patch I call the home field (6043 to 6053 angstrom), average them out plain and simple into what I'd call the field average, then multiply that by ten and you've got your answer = 54.1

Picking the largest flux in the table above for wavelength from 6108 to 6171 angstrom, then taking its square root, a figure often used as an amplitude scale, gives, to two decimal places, 2.27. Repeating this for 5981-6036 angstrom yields 2.36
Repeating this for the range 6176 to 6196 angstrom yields 2.14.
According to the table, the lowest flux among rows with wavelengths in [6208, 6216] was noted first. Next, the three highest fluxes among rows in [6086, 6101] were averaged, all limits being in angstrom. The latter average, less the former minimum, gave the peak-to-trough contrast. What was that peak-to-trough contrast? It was 1.5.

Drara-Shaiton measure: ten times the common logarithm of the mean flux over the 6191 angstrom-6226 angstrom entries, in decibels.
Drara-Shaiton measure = 6.63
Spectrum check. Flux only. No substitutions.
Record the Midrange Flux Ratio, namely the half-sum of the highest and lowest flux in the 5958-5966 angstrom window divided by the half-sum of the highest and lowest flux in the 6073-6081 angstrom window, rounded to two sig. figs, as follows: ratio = 0.84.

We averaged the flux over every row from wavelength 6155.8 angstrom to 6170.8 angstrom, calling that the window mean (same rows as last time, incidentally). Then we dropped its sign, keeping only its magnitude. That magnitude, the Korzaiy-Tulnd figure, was 4.53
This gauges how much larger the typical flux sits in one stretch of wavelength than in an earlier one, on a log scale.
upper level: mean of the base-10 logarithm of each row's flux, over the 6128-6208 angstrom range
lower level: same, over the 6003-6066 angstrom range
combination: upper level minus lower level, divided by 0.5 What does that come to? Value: -0.083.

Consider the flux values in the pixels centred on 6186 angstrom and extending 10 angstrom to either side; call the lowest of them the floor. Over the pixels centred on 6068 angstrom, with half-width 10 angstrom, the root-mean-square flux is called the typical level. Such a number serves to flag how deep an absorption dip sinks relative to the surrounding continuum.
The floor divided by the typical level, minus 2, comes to -1.24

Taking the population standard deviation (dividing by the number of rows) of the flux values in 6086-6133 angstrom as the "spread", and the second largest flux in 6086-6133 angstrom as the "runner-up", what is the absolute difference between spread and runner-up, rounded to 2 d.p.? 4.65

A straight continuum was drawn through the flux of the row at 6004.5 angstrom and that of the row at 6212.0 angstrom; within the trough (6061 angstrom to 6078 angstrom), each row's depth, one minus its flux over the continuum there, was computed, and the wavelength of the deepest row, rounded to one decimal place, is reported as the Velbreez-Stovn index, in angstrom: 6069.5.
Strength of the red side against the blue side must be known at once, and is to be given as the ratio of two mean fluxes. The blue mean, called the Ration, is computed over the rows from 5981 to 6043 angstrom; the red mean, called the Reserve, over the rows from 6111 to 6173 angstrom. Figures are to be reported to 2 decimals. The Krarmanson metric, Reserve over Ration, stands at 0.93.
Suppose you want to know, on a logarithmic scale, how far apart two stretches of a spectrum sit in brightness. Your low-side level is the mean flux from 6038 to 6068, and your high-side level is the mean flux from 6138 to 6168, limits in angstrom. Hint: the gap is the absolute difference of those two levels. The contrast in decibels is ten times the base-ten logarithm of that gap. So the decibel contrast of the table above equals -3.4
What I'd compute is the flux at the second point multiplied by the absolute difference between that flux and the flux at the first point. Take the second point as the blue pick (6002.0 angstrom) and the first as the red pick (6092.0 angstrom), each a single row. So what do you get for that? 5.5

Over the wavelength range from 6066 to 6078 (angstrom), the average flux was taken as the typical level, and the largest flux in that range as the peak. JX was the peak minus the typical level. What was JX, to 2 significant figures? 0.77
